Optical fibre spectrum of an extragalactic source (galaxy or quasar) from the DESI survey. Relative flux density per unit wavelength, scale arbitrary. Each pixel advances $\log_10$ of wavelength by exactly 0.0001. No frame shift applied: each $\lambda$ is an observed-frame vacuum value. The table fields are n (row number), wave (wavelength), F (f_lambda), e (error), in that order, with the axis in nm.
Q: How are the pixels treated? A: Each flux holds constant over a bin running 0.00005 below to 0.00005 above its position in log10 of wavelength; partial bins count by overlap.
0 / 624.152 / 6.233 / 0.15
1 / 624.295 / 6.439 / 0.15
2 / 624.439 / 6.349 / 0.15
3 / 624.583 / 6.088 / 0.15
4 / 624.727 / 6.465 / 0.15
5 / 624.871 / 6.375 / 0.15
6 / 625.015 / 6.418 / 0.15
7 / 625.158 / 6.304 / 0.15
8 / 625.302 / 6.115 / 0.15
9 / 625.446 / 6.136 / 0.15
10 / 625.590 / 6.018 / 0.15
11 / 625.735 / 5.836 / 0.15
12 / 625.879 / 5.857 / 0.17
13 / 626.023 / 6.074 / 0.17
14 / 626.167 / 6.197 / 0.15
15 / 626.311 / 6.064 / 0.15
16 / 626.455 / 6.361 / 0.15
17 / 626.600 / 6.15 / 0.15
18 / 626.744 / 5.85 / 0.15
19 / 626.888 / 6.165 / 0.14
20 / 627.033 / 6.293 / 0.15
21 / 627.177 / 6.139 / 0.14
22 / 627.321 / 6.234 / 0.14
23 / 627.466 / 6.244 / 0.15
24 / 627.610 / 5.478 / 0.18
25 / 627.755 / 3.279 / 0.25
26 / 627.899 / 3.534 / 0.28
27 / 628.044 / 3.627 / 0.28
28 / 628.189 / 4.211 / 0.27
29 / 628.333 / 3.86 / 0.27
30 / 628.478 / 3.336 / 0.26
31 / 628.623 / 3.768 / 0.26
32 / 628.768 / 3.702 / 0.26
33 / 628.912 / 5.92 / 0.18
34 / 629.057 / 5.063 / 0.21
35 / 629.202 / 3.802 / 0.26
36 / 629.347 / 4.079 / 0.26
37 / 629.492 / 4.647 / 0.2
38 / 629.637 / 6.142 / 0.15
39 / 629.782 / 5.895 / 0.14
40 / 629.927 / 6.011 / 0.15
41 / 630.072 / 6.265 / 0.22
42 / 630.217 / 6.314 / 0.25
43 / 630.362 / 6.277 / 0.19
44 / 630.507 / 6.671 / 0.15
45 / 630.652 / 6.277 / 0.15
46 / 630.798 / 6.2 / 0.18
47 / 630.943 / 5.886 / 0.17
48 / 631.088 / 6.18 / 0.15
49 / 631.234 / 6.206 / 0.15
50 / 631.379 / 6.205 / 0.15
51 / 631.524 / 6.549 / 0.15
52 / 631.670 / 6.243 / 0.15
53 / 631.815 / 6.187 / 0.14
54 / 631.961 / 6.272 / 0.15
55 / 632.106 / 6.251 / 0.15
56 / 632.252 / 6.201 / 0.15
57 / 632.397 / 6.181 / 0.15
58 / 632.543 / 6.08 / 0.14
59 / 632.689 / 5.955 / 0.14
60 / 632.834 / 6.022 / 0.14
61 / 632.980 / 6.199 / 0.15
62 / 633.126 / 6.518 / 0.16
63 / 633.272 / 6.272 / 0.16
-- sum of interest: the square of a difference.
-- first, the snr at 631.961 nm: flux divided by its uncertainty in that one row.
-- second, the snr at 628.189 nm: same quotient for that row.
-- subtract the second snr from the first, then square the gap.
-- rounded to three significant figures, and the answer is 687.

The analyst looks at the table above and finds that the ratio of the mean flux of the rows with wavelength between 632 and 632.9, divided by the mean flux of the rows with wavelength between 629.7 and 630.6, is 0.98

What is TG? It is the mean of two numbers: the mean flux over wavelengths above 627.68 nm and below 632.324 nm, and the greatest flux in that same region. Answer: 6.01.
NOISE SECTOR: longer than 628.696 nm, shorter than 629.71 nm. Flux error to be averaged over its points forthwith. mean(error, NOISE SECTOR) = 0.22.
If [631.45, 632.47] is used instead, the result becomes 0.15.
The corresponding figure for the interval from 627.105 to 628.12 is 0.20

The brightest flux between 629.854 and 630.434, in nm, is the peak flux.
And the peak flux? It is 6.314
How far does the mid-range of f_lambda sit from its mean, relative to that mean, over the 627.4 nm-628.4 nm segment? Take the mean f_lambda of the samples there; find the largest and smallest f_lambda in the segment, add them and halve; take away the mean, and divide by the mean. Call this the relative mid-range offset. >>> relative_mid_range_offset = 0.10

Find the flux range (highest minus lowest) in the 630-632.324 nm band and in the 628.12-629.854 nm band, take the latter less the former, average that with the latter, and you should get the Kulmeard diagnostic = 2.4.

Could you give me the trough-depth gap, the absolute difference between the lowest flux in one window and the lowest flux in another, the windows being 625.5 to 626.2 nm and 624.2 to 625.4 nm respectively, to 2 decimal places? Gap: 0.25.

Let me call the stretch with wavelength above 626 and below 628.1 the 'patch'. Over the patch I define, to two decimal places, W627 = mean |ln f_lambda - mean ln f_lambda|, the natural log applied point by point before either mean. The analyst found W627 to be 0.18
